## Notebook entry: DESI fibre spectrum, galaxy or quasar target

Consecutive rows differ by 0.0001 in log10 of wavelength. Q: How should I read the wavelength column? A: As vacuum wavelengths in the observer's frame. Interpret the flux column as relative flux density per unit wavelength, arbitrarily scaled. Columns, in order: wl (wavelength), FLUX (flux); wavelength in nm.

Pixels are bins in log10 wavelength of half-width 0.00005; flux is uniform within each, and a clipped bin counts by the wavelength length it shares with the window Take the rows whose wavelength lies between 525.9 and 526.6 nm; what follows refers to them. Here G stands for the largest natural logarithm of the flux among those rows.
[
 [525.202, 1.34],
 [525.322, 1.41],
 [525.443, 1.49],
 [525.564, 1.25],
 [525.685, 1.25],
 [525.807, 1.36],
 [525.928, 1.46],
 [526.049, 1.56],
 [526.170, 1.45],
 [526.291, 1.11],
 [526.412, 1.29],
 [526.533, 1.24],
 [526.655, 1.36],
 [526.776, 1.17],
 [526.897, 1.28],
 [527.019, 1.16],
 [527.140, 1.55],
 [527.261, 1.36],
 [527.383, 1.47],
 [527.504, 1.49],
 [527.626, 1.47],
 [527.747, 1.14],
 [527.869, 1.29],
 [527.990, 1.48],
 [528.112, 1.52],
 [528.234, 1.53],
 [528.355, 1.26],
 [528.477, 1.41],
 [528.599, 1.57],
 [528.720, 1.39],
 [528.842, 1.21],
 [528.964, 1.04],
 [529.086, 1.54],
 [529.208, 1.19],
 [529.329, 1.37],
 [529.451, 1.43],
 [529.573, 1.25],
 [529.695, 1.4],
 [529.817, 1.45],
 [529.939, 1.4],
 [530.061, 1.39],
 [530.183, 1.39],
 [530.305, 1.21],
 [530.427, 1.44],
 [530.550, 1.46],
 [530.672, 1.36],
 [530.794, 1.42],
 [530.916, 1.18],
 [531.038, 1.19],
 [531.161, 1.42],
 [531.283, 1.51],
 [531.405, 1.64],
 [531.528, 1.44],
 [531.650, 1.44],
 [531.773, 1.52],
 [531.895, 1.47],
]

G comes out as 0.44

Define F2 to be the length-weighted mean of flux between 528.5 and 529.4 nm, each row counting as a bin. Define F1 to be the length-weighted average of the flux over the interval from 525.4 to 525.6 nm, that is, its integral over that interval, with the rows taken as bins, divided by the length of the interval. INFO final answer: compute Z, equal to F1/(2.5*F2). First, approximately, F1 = 1.37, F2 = 1.34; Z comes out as 0.412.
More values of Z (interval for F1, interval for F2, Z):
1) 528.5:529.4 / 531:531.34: 0.386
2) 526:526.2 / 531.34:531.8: 0.401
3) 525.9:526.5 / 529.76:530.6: 0.393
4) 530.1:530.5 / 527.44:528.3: 0.381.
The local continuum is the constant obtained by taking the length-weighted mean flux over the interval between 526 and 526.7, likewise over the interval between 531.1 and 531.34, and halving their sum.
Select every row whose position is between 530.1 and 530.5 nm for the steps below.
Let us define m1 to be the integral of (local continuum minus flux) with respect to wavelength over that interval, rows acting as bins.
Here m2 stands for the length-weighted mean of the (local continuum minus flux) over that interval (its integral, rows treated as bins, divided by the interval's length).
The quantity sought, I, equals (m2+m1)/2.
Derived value 0.03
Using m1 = 0.018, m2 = 0.05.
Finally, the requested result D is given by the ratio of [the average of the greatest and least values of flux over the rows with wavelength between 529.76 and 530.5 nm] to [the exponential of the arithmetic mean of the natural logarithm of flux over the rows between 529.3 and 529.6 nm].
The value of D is 0.99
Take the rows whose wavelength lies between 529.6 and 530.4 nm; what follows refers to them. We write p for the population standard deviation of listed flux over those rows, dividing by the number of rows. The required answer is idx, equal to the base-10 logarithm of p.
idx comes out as -1.12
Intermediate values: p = 0.076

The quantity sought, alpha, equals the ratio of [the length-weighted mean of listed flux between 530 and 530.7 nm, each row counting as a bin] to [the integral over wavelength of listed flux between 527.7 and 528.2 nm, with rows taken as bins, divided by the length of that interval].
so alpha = 1.00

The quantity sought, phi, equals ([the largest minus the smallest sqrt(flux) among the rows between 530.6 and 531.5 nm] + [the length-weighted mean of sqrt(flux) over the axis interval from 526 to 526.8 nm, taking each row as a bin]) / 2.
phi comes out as 0.67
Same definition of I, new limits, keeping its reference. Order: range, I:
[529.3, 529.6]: 0.03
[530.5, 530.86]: -0.01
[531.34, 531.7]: -0.08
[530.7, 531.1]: 0.09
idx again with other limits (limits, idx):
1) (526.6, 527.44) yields -0.87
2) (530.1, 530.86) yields -1.08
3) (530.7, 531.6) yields -0.81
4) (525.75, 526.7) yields -0.88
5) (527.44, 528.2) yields -0.86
